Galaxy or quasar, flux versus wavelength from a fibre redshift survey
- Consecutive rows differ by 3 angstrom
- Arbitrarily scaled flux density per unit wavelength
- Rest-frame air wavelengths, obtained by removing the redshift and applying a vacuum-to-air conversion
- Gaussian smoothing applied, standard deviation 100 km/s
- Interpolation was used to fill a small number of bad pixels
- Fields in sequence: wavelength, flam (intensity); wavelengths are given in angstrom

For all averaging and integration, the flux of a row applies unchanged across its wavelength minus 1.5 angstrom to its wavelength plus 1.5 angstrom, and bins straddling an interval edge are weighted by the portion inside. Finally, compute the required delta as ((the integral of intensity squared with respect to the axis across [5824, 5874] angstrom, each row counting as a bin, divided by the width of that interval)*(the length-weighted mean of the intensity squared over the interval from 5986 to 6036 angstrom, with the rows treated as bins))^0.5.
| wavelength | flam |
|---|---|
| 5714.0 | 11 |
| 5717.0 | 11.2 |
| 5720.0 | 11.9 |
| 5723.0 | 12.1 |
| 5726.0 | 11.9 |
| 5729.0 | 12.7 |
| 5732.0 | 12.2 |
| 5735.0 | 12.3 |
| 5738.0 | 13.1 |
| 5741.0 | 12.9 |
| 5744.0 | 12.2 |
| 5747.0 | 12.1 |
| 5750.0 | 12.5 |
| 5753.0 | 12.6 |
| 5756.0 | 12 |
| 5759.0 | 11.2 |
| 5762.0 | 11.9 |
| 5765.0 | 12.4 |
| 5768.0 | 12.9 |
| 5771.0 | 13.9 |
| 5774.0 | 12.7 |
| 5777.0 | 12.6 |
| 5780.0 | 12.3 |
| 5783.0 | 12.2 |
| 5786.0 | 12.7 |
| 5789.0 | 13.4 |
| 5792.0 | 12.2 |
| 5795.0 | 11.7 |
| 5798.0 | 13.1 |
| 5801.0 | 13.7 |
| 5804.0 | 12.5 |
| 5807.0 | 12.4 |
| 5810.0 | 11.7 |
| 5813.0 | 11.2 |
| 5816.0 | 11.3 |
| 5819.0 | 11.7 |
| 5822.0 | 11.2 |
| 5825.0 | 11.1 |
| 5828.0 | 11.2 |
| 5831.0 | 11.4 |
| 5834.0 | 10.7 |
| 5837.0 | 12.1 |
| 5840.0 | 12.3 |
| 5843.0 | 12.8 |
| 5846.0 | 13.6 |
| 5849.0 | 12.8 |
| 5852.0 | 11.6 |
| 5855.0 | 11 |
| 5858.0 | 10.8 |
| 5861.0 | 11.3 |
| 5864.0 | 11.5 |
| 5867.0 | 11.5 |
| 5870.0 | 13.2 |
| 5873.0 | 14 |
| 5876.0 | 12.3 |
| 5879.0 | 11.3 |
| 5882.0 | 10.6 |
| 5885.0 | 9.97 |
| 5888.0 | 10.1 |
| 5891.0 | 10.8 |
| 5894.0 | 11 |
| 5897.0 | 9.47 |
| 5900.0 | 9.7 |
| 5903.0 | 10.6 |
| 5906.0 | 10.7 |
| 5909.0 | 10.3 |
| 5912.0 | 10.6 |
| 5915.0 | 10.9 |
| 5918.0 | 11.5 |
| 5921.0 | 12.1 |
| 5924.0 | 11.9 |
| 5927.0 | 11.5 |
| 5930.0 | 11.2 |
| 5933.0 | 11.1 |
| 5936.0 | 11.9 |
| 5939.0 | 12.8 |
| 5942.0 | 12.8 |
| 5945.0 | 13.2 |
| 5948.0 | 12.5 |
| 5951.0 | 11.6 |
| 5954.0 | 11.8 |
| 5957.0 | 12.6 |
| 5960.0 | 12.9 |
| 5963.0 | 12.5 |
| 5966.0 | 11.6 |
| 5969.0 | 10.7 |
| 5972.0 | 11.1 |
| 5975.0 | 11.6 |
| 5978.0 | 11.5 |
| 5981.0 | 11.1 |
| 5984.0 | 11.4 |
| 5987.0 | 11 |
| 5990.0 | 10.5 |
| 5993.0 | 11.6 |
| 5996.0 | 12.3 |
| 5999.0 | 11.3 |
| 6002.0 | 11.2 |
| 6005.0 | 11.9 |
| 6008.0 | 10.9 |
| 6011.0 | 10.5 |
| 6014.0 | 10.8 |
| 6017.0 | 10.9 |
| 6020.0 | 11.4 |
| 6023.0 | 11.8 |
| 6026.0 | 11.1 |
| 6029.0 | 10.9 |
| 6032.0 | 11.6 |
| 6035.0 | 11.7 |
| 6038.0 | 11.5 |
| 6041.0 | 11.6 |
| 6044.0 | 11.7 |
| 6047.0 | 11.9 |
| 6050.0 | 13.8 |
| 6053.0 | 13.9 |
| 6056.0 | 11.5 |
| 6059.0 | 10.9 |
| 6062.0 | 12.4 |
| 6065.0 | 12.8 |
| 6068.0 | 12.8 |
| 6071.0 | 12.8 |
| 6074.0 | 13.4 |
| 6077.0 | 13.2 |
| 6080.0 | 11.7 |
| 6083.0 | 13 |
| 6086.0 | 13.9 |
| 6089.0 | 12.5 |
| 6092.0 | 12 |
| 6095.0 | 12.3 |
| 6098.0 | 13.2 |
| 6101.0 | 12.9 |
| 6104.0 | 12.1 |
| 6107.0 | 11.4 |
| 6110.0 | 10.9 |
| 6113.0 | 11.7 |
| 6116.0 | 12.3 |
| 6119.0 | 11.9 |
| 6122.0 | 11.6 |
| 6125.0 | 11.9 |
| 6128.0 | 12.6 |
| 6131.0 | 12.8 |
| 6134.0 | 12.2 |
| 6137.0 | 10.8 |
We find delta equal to 135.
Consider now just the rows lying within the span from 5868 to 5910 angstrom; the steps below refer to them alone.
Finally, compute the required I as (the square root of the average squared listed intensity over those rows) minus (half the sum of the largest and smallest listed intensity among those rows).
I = -0.7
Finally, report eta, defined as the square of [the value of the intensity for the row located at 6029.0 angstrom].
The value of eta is 119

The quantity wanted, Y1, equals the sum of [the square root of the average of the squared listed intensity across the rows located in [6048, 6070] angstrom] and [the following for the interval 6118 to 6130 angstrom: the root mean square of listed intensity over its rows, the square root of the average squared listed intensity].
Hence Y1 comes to 24.6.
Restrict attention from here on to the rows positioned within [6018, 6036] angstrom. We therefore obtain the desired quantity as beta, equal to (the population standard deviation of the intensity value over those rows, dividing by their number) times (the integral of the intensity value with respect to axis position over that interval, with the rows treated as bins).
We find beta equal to 66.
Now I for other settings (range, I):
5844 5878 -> -0.2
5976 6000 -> -0.1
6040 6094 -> 0.2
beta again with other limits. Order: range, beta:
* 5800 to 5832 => 288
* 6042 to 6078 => 407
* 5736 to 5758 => 105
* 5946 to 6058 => 1004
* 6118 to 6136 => 92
